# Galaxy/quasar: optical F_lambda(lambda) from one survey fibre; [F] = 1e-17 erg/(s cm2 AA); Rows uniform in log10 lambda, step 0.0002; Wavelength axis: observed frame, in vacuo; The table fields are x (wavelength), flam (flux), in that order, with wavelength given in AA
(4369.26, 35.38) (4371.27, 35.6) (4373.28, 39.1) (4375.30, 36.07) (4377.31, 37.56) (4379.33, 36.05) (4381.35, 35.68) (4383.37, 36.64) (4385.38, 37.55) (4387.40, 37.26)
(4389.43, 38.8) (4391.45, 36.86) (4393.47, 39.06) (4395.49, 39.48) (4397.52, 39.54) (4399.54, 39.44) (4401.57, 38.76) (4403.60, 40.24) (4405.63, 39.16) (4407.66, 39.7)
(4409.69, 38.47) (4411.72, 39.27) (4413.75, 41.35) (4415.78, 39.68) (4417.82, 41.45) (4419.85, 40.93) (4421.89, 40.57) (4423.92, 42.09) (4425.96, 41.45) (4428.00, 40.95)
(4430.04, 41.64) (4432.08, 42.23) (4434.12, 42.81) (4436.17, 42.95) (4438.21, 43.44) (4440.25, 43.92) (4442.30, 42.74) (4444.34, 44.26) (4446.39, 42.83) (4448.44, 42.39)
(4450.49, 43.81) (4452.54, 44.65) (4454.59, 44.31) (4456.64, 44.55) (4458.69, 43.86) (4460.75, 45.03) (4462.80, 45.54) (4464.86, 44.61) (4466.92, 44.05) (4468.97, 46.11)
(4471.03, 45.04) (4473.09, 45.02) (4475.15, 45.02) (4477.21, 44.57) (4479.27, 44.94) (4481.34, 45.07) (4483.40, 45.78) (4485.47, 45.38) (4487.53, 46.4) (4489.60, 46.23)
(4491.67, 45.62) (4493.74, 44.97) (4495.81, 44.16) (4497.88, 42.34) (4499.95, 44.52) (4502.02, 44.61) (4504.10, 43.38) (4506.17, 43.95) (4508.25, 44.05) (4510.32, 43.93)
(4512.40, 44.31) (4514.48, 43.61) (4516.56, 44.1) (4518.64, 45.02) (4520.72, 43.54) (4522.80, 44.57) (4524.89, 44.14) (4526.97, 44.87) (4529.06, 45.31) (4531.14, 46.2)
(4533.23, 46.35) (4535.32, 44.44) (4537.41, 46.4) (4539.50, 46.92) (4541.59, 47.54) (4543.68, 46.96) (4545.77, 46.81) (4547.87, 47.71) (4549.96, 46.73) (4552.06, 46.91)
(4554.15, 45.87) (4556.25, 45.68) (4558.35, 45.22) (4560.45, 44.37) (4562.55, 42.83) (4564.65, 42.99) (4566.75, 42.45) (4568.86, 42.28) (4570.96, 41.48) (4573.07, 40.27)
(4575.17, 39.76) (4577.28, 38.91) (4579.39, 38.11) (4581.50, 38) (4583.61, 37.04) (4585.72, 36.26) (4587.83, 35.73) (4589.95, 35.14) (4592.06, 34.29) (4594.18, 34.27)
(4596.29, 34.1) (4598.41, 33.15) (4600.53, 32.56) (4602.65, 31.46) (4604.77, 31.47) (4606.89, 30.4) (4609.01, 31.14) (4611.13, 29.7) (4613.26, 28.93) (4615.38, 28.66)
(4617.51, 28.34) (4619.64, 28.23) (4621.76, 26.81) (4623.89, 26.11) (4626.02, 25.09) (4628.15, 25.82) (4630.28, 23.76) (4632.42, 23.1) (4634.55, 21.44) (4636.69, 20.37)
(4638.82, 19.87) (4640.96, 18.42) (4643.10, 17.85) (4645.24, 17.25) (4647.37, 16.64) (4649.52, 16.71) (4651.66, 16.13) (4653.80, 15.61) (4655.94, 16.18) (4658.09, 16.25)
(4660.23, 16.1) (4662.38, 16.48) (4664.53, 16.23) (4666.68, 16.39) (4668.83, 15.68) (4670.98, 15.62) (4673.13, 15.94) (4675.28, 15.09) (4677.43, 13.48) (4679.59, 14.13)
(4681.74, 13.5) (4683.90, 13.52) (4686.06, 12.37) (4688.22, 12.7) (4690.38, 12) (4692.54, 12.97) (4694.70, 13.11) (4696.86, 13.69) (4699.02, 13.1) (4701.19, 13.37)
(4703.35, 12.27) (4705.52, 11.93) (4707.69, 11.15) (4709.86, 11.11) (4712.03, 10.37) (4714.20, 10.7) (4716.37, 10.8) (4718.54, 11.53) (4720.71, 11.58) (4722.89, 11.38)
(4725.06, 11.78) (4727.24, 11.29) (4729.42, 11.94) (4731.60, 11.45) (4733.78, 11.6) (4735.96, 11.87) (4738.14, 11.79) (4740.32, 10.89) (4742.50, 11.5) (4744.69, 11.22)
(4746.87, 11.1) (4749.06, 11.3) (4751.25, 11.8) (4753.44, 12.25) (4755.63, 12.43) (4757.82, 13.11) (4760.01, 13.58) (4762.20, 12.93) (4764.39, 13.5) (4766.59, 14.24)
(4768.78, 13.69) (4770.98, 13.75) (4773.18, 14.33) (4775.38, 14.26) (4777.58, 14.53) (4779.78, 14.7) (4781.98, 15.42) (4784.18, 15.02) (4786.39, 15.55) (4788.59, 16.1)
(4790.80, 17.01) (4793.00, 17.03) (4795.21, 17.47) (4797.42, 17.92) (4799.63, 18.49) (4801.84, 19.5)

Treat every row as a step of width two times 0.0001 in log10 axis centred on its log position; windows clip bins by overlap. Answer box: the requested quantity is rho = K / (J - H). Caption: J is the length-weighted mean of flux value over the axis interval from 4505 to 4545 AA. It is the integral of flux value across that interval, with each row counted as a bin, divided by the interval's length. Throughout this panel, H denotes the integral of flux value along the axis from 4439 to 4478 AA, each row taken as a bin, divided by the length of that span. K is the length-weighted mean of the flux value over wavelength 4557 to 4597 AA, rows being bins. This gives 52.4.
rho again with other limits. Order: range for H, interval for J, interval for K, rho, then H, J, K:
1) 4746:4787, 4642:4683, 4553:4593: 17.5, 14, 16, 40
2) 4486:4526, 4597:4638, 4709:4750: -0.7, 44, 28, 11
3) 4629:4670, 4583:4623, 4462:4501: 3.2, 18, 32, 45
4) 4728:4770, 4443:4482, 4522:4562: 1.4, 12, 44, 46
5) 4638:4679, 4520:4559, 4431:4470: 1.5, 16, 46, 44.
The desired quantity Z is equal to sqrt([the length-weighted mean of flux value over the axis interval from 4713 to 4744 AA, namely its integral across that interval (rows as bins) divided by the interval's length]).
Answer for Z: 3.4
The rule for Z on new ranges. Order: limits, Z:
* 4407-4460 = 6.5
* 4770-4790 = 3.9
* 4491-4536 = 6.7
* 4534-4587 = 6.6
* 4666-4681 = 3.9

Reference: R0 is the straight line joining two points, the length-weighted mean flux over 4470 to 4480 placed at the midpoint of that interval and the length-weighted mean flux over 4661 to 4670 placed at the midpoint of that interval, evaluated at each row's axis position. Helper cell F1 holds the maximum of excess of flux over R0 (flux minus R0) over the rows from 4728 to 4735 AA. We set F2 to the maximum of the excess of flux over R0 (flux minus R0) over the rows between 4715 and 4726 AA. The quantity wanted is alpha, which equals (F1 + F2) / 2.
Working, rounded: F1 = 6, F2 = 5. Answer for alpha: 5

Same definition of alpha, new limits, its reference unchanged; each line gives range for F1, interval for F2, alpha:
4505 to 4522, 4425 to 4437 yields -1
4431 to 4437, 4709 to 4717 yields -3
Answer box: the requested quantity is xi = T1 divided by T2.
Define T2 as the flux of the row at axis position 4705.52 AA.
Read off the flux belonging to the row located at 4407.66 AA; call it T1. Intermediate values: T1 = 39.7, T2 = 11.93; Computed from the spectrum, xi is 3.3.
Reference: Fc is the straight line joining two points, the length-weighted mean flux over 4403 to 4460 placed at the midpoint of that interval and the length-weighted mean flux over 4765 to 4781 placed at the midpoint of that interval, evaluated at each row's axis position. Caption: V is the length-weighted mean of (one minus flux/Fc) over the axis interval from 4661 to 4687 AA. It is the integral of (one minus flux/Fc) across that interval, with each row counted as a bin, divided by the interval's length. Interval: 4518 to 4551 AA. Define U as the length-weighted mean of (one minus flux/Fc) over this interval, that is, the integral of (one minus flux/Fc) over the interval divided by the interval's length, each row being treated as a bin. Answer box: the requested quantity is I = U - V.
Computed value -0.7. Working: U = -0.4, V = 0.33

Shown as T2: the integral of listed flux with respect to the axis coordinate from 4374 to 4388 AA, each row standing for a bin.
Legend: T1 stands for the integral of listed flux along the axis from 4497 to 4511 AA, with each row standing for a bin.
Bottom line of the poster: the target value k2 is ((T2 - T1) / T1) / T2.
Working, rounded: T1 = 614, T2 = 514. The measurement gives -0.0003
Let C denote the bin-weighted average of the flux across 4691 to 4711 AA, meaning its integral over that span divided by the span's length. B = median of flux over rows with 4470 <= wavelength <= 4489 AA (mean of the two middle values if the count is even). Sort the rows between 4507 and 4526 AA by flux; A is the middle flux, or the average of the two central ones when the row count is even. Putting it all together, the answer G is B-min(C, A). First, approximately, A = 44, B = 45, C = 13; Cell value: 33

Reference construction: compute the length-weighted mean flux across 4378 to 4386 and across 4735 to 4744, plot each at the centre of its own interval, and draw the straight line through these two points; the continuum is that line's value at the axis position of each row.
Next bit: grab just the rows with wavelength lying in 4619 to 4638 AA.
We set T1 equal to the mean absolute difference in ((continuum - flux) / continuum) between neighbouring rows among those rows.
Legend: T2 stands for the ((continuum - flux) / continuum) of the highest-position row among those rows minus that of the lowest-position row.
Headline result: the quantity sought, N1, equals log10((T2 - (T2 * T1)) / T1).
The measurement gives 0.77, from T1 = 0.053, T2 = 0.33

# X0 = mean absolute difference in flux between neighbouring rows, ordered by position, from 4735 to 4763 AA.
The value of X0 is 0.43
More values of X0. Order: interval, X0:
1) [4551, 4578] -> 0.69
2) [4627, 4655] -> 0.86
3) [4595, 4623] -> 0.73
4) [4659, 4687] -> 0.57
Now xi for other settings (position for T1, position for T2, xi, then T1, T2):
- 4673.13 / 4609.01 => 0.5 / 15.94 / 31.14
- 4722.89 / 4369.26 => 0.3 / 11.38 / 35.38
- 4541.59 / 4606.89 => 1.6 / 47.54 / 30.4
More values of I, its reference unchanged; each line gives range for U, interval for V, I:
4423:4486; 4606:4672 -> -0.3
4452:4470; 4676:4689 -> -0.5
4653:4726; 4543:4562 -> 0.8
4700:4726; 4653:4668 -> 0.1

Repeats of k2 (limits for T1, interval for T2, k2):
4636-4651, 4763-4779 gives -0.0008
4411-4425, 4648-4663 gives -0.0024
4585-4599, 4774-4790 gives -0.0021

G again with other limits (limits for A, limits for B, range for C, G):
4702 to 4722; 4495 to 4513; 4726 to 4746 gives 33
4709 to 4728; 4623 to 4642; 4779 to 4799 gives 12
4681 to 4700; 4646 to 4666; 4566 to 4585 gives 3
